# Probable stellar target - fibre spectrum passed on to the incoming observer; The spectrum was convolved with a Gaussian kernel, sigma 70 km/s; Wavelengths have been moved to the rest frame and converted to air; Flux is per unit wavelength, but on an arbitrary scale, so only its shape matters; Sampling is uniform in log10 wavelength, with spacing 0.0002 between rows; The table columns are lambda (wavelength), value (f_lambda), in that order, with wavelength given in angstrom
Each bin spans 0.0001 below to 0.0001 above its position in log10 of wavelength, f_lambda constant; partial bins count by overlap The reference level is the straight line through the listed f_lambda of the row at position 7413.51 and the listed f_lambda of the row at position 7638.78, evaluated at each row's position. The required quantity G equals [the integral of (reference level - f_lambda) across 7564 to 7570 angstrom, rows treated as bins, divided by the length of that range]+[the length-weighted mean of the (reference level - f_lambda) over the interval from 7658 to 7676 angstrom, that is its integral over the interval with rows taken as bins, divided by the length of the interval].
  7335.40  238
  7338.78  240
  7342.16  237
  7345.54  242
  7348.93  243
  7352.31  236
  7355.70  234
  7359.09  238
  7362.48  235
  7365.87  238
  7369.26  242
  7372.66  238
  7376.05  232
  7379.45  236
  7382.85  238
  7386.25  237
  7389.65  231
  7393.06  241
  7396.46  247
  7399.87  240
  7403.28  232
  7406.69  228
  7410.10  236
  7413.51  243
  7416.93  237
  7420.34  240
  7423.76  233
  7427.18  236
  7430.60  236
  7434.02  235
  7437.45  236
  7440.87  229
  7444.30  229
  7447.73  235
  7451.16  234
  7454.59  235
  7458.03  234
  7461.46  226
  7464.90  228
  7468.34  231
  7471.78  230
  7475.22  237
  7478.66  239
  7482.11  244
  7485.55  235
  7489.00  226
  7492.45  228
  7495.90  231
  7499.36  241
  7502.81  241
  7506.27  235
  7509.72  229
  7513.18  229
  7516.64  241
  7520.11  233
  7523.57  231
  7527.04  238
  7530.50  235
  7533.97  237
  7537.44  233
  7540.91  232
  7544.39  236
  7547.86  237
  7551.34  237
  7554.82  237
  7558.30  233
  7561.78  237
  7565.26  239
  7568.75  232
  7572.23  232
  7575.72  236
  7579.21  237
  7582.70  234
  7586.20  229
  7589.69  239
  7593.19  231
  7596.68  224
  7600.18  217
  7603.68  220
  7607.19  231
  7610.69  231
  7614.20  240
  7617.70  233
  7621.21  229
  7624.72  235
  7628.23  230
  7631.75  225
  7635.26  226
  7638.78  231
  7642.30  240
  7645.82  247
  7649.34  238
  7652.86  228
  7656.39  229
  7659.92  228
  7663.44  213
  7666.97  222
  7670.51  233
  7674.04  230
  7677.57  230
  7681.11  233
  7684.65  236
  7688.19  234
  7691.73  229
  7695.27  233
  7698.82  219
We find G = 3.5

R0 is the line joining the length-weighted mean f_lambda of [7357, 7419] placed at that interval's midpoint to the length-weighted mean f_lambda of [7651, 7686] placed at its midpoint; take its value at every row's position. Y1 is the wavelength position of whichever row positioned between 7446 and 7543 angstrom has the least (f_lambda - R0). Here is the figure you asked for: 7461.46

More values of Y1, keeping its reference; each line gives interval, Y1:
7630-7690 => 7663.44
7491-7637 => 7600.18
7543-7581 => 7568.75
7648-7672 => 7663.44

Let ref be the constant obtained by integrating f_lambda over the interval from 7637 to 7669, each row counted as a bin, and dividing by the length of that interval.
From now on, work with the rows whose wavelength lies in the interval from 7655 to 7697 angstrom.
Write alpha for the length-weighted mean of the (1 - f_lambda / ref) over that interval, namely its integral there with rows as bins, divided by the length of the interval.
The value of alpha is 0.006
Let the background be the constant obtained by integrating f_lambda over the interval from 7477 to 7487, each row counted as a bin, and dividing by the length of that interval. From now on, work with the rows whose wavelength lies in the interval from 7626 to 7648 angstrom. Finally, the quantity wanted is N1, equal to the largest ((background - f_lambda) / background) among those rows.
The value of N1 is 0.060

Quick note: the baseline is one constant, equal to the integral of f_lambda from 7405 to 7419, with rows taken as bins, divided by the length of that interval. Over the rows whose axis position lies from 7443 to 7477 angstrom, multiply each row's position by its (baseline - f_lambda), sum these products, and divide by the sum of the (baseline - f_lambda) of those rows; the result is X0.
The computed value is 7460.0 angstrom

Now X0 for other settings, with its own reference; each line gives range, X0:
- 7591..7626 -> 7603.7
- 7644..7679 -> 7667.7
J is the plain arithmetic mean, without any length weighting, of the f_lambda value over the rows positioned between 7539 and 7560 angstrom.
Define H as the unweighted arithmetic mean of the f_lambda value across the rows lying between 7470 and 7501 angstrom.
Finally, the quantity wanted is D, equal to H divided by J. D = 1.00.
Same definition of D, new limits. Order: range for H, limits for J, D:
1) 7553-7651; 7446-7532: 0.99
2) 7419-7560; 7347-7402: 0.98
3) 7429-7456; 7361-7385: 0.99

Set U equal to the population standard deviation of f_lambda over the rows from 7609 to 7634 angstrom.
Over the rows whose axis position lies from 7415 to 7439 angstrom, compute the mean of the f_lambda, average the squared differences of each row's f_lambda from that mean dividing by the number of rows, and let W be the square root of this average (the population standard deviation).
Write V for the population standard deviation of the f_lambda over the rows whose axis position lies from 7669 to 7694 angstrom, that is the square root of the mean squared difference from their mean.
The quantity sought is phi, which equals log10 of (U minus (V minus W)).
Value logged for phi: 0.6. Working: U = 4.4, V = 2.4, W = 2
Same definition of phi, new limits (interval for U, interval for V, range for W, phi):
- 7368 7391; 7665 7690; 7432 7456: 0.3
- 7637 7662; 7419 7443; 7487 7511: 1.0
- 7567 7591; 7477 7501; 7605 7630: -0.4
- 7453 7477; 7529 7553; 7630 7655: 1.0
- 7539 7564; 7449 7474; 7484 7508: 0.6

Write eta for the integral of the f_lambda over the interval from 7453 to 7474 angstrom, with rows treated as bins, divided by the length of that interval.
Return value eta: 231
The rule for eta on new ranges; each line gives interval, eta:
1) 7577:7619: 231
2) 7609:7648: 233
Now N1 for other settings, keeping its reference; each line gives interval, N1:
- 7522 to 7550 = 0.035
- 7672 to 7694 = 0.044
